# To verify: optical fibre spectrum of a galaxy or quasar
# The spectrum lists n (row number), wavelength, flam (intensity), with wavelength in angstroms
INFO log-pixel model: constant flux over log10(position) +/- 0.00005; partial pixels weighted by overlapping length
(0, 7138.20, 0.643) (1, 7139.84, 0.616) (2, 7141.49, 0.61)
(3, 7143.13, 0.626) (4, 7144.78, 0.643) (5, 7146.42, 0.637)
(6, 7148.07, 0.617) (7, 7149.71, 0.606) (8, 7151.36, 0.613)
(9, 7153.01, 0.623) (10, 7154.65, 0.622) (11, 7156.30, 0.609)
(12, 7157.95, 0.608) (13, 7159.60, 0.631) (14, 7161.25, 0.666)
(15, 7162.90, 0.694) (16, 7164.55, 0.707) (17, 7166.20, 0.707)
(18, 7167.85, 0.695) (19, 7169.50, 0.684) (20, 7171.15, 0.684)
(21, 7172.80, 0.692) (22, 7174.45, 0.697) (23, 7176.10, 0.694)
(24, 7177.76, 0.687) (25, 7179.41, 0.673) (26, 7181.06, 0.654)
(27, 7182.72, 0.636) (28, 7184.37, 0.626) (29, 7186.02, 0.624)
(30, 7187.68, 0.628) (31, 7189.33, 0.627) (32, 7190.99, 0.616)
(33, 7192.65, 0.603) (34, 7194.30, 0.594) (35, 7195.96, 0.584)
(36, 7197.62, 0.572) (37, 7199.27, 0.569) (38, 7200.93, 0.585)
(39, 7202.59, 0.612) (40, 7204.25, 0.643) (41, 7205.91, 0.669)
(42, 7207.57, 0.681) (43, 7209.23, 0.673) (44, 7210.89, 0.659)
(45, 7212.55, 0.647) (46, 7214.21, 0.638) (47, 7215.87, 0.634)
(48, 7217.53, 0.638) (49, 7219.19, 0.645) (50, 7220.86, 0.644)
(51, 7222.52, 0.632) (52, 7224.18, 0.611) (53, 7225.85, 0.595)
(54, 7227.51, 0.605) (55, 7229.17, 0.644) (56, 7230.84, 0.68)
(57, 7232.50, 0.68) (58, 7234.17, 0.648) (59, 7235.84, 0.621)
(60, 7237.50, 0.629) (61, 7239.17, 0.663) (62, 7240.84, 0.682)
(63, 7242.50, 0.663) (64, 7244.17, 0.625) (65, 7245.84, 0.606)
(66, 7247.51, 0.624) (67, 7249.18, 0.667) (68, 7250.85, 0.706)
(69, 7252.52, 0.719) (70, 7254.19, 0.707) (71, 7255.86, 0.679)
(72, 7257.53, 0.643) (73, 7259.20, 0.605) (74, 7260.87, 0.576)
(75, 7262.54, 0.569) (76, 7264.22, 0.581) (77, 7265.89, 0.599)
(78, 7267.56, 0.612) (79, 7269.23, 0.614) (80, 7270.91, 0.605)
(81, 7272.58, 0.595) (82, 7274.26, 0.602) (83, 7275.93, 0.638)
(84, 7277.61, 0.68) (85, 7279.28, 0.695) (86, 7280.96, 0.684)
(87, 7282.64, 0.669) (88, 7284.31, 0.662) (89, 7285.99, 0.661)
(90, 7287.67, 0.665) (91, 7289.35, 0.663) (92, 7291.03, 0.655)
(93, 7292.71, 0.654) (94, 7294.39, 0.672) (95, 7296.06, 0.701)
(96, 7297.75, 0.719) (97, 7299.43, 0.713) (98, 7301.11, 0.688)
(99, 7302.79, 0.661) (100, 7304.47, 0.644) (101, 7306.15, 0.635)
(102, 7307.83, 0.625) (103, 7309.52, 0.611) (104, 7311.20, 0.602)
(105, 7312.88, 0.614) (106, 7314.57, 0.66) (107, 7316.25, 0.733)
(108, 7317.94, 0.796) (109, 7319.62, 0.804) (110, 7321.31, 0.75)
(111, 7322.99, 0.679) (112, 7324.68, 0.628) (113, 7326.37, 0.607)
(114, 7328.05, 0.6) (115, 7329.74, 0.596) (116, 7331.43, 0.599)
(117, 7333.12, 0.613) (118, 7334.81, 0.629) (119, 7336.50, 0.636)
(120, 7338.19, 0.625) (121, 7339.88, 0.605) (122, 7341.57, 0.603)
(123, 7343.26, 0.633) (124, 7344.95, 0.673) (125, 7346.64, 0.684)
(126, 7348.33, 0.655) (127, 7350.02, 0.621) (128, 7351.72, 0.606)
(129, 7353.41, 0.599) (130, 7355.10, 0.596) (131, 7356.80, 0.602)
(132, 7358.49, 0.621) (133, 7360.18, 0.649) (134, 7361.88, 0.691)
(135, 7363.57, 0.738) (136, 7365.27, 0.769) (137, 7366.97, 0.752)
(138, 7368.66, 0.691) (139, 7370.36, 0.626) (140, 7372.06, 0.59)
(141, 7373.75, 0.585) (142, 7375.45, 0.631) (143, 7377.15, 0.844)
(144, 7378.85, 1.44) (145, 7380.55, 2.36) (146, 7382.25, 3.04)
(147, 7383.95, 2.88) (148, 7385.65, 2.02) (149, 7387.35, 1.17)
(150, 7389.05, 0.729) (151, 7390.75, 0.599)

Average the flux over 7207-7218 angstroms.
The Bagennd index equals 0.653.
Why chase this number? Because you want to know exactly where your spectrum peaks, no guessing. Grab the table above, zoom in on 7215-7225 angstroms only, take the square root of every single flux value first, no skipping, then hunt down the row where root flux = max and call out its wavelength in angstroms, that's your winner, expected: 7219.19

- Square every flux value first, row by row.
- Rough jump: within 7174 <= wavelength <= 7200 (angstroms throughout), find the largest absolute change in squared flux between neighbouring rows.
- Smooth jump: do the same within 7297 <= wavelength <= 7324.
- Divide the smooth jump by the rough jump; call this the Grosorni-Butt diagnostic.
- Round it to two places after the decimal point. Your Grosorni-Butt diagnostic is 4.03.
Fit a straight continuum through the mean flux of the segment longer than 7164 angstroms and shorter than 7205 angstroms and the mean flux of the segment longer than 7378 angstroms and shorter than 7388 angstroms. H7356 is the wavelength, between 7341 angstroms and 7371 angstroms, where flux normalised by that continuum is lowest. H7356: 7370.36 angstroms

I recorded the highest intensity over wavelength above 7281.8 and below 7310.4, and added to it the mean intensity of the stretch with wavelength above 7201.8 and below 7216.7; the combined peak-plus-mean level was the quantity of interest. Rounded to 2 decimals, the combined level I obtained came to 1.37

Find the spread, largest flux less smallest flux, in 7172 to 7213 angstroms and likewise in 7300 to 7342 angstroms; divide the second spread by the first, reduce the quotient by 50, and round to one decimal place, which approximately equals -48.4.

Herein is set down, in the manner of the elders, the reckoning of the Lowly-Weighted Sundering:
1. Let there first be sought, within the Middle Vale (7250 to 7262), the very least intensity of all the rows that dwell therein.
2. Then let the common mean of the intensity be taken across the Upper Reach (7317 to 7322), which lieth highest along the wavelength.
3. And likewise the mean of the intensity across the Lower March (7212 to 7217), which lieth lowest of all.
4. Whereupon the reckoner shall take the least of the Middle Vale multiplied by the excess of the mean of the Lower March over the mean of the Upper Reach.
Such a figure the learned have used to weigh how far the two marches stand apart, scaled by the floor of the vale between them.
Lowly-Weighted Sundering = -0.08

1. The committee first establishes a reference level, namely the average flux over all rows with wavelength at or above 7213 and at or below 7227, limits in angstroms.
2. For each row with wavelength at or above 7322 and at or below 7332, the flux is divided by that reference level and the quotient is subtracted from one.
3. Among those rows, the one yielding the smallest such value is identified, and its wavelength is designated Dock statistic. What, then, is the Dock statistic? 7322.99 angstroms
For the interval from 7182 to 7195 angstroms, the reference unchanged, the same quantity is 7182.72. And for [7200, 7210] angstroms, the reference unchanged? 7207.57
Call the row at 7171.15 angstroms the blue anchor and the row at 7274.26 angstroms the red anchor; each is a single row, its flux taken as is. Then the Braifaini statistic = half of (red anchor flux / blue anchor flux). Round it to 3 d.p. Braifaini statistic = 0.440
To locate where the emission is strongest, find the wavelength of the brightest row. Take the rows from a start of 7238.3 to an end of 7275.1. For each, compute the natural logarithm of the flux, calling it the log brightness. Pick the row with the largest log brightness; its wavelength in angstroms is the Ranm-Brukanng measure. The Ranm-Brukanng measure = 7252.52 angstroms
